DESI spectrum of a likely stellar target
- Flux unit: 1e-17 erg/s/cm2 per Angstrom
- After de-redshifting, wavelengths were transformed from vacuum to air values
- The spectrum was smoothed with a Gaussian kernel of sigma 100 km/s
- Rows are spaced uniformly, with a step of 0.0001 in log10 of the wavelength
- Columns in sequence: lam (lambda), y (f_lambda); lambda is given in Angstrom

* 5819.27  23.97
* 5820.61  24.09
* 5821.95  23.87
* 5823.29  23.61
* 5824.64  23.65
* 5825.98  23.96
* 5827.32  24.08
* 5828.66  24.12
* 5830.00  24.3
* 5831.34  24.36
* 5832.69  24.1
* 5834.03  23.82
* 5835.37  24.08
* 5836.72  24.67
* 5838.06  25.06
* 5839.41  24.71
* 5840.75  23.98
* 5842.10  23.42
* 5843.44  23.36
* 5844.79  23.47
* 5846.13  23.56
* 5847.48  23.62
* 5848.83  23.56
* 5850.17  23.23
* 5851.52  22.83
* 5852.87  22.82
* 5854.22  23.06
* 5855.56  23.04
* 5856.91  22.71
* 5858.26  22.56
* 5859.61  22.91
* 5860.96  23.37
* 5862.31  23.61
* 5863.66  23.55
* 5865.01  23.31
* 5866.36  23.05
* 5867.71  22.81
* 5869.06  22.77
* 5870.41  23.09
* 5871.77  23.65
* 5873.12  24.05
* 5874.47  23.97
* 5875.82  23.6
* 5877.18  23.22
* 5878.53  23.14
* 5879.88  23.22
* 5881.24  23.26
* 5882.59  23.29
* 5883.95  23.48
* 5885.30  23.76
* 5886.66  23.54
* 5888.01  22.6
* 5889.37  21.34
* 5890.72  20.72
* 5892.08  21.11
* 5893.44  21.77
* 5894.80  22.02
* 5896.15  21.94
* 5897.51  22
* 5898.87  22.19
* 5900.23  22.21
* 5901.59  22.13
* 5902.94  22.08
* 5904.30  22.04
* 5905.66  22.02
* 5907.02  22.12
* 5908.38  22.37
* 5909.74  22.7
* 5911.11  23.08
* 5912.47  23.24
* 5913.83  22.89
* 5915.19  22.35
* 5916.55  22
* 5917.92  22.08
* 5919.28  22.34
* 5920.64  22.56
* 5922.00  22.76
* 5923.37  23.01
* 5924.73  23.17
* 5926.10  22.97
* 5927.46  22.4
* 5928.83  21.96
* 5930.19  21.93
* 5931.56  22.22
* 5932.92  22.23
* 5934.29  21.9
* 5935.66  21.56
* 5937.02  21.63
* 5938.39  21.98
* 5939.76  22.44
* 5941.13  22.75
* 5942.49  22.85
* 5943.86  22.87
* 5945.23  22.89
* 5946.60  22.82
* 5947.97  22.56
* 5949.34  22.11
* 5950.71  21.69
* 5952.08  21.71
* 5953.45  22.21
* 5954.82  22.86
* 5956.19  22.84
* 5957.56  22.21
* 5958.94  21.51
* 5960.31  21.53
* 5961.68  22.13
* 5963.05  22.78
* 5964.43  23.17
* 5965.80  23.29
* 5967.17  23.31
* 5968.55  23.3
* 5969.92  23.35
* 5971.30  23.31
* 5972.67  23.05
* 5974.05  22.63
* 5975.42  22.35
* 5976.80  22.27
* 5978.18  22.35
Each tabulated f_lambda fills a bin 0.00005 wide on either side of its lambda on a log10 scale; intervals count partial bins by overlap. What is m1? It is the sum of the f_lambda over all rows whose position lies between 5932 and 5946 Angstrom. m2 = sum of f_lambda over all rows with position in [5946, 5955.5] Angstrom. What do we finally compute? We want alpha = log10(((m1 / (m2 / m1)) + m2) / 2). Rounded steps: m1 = 223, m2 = 156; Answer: 2.4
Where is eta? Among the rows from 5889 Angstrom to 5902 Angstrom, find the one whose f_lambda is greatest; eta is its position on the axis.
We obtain 5900.23 Angstrom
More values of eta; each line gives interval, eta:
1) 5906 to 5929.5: 5912.47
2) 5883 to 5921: 5885.30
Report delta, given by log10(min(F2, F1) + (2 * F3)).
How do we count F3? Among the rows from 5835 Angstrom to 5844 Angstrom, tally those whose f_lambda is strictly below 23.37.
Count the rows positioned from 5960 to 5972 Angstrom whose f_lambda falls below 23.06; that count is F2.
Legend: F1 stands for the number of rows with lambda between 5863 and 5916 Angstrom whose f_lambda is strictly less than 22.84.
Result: 0.70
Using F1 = 20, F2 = 3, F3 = 1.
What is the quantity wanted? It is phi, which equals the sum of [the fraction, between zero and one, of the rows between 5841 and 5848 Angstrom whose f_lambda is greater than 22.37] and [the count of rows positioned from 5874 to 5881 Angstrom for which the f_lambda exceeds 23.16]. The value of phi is 5.0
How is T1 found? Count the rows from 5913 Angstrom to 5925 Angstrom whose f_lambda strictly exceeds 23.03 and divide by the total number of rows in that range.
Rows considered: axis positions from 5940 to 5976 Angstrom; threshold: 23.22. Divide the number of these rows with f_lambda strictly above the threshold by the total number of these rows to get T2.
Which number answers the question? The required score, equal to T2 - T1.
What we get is 0.1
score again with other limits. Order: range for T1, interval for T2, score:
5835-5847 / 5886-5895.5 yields -0.9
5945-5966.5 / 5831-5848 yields 0.9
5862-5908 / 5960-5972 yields 0.1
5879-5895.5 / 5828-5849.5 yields 0.5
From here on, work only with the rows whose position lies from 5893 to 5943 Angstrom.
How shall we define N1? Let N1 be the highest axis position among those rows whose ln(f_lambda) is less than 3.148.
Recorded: 5942.49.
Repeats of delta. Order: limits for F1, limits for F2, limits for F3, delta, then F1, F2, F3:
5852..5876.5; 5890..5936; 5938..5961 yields 1.59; 5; 31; 17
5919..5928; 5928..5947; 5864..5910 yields 1.76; 4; 14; 27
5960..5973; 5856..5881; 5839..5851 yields 0.85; 3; 6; 2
